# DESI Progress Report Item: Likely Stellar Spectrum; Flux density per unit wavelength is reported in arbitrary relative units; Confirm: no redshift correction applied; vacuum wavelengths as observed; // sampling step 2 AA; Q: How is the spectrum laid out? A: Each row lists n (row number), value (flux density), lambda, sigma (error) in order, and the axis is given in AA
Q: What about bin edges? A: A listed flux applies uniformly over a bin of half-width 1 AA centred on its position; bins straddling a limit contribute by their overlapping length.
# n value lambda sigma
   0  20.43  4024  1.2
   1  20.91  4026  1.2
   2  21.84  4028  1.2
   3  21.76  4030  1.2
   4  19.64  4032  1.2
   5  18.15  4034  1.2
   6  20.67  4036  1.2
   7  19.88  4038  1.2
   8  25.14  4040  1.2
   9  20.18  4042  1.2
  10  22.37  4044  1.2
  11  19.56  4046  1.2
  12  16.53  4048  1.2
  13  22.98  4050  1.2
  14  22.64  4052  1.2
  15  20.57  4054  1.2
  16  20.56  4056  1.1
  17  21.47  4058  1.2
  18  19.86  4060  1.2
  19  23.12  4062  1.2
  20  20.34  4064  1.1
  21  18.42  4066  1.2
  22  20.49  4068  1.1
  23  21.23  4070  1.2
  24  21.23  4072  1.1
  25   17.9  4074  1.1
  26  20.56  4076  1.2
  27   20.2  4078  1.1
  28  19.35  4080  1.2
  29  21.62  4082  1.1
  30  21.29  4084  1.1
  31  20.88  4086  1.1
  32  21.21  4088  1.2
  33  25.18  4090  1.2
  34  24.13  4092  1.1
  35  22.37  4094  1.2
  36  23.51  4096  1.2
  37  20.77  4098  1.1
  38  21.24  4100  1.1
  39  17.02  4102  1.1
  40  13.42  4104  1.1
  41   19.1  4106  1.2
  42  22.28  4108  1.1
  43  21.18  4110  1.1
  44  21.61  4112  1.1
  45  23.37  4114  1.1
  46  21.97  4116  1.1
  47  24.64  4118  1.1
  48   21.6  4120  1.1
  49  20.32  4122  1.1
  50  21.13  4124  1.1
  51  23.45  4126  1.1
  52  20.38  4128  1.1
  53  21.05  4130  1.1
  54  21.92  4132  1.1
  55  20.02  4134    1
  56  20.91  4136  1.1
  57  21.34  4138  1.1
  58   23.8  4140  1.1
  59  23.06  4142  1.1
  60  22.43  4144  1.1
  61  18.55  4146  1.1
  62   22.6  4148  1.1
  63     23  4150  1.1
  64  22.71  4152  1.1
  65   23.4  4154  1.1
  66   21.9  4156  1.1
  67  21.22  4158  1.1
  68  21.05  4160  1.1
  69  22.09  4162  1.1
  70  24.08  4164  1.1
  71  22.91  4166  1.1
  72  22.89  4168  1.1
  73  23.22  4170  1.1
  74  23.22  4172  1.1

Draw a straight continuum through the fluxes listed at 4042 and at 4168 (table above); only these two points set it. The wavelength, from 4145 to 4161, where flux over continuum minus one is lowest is 4146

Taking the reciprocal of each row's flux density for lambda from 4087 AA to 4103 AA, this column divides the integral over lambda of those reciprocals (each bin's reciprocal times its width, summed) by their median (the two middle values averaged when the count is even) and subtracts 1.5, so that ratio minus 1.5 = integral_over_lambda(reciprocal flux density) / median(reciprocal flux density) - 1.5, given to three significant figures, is 14.6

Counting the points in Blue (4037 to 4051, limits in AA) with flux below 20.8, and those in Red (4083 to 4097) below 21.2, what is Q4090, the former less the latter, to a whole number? 3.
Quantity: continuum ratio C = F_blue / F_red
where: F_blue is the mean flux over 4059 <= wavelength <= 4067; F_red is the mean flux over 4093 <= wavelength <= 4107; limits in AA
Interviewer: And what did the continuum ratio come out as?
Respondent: 1.04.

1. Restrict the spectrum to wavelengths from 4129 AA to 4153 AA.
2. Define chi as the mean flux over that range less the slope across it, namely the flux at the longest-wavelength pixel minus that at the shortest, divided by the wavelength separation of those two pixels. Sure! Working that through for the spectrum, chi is 21.7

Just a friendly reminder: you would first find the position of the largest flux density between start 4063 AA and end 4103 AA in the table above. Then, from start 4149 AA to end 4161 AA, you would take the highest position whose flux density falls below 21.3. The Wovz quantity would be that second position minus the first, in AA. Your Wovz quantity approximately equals 70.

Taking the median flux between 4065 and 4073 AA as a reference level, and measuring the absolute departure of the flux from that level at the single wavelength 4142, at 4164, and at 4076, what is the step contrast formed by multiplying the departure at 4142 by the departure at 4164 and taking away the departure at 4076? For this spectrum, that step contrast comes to 6.78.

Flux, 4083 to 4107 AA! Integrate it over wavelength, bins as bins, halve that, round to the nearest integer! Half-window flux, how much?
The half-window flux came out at 250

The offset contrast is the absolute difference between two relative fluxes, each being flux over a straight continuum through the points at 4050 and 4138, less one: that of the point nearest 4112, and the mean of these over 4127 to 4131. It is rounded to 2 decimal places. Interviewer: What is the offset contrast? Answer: 0.03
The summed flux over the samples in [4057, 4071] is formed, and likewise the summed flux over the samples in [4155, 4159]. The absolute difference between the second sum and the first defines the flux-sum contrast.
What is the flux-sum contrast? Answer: 102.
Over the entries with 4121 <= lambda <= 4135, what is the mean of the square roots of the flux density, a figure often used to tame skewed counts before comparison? 4.601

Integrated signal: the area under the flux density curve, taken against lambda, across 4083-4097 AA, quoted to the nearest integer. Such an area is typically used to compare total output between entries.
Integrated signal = 317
